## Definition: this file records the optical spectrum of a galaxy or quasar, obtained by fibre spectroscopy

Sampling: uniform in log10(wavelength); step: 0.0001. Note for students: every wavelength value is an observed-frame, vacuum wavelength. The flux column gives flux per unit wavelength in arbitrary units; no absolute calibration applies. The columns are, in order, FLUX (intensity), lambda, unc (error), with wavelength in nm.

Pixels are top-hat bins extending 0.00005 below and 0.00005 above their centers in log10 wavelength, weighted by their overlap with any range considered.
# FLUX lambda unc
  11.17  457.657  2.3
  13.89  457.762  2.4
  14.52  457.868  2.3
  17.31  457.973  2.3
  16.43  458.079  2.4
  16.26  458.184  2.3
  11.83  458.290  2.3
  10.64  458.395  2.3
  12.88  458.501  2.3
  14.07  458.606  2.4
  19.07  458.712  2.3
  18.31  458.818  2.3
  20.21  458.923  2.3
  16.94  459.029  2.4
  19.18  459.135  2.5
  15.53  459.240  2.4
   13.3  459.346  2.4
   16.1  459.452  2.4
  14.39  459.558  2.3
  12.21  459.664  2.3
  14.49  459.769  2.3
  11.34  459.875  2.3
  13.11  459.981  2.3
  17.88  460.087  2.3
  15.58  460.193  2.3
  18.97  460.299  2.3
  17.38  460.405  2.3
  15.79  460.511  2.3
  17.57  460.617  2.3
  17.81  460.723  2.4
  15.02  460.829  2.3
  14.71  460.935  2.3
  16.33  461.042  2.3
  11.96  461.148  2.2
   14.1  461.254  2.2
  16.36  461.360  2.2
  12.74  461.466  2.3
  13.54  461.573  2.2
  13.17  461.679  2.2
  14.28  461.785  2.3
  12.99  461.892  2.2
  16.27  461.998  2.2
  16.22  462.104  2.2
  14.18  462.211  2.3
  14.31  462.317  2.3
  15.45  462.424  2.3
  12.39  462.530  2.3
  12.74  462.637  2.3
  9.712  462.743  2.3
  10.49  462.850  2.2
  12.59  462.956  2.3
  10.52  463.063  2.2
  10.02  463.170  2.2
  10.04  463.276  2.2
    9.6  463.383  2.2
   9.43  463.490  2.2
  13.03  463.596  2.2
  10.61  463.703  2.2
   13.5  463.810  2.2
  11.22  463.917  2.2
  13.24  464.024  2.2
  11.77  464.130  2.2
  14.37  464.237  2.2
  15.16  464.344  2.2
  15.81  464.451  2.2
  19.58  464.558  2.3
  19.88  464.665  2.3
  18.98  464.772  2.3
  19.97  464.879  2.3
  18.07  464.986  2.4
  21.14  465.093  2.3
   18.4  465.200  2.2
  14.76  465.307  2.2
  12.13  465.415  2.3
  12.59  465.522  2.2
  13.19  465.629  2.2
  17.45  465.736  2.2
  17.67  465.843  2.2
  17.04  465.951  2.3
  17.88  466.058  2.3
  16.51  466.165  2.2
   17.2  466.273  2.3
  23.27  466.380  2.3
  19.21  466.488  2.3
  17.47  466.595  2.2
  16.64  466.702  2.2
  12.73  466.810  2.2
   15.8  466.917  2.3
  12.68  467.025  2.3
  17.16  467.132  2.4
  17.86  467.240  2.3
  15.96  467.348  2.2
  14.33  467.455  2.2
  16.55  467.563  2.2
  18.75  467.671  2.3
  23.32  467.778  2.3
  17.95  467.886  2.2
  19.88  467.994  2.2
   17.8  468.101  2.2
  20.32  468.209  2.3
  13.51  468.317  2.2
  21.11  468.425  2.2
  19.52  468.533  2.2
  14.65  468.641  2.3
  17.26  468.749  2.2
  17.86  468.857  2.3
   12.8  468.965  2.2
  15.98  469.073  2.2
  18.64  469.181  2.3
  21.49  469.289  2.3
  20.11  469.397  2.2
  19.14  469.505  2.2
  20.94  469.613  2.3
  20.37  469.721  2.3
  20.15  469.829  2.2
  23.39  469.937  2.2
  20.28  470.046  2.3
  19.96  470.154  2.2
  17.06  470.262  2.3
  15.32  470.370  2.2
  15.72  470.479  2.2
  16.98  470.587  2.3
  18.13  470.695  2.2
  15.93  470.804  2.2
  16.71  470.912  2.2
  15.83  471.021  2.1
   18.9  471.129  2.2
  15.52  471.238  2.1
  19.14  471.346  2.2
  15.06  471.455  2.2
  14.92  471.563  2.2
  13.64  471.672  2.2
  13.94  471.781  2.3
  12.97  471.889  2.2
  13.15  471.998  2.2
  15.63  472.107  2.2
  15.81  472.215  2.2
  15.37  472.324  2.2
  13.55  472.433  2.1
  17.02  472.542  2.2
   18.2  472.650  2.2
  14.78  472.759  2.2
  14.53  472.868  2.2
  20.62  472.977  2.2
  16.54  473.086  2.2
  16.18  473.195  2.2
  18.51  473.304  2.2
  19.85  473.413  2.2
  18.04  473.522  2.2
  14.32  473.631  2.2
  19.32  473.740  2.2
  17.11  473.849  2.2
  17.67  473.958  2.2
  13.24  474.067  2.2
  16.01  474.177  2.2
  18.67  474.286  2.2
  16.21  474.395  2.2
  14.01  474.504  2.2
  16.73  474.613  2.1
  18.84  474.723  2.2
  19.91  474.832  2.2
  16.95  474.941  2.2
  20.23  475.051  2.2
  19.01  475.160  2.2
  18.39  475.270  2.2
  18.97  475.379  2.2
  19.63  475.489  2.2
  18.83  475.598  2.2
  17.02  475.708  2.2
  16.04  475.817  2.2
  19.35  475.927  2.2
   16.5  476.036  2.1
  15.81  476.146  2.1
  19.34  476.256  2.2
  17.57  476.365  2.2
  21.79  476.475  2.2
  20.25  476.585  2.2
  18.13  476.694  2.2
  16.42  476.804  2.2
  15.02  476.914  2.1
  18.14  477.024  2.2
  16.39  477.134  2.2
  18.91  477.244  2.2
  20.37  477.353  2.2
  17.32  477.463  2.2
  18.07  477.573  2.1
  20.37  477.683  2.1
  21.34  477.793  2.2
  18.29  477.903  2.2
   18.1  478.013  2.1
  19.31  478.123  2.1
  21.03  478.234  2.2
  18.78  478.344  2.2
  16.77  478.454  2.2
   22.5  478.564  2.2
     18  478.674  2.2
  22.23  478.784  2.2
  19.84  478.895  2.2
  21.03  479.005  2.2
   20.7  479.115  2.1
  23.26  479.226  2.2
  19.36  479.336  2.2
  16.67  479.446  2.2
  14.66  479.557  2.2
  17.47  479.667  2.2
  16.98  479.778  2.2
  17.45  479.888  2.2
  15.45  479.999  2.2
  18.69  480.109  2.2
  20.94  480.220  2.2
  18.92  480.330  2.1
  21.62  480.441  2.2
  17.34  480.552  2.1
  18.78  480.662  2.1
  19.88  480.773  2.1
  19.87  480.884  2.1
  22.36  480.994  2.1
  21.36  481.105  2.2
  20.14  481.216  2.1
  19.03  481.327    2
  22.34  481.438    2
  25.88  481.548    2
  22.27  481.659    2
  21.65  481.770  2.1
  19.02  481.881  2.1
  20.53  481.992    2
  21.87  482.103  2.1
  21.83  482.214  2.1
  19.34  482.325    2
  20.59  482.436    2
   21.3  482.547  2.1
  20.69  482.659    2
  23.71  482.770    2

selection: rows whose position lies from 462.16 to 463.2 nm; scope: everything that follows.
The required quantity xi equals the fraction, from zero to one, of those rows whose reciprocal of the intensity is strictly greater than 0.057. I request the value 1.0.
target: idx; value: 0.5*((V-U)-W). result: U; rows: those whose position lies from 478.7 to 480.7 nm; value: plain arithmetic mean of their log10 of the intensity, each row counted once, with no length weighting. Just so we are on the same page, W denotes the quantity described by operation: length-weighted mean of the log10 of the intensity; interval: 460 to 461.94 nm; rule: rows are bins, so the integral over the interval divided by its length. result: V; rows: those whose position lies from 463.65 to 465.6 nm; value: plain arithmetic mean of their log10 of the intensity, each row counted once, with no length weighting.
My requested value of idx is -0.64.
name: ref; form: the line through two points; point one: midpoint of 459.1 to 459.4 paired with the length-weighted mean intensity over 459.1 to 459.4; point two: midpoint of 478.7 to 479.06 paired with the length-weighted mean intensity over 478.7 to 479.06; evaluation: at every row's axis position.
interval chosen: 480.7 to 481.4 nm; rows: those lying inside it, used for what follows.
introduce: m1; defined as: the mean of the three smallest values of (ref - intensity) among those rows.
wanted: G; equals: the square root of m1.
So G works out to 0.24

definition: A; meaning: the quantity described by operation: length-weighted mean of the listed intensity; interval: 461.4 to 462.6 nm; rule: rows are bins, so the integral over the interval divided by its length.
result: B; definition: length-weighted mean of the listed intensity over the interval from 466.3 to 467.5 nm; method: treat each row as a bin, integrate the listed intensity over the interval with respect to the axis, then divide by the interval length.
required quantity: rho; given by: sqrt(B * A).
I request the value 15.4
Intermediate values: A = 14.1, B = 16.7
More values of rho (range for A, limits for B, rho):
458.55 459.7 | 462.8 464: 13.4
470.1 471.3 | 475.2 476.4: 17.4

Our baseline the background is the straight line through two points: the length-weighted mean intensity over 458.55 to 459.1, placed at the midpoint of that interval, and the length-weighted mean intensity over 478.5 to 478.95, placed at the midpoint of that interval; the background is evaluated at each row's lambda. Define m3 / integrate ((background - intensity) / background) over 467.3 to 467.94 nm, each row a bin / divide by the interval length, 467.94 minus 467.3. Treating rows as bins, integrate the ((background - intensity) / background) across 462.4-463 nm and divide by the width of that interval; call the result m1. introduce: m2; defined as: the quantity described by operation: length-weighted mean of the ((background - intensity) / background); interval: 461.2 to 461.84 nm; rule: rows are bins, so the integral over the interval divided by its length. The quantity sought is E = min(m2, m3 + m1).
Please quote 0.23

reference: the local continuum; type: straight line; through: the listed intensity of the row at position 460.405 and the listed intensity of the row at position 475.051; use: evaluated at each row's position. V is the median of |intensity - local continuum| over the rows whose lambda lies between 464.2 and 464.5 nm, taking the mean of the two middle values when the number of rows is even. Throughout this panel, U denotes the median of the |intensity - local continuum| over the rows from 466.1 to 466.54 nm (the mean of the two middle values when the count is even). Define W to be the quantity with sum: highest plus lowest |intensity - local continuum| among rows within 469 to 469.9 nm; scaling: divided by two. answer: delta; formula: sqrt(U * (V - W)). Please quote 1.5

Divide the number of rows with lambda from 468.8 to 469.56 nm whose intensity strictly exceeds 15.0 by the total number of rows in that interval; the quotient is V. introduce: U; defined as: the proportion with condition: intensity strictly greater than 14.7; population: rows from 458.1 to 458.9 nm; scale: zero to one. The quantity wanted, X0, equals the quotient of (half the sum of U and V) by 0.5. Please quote 1.3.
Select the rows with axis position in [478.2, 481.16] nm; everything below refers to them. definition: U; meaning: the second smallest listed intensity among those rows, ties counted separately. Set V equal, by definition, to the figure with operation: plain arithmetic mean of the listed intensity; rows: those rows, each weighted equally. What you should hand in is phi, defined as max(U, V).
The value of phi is 19.3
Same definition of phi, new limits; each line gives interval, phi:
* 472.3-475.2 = 17.1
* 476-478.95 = 18.8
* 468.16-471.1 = 18.1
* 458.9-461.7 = 15.4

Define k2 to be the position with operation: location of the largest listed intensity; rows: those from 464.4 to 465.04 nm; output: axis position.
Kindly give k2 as 464.879 nm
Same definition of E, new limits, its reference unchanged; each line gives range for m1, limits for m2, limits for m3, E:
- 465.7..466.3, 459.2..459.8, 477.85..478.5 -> 0.16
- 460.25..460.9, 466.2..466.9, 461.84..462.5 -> 0.06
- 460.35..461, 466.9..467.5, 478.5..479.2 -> 0.08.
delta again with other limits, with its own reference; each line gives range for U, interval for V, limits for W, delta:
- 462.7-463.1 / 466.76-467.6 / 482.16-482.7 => 3.4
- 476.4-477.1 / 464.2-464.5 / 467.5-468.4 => 0.8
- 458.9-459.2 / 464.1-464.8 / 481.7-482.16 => 1.5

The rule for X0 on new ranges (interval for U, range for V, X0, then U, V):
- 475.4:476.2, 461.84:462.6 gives 1.4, 1.00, 0.4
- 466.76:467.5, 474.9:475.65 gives 1.6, 0.57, 1.0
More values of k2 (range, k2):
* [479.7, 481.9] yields 481.548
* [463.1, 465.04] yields 464.879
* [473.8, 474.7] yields 474.286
